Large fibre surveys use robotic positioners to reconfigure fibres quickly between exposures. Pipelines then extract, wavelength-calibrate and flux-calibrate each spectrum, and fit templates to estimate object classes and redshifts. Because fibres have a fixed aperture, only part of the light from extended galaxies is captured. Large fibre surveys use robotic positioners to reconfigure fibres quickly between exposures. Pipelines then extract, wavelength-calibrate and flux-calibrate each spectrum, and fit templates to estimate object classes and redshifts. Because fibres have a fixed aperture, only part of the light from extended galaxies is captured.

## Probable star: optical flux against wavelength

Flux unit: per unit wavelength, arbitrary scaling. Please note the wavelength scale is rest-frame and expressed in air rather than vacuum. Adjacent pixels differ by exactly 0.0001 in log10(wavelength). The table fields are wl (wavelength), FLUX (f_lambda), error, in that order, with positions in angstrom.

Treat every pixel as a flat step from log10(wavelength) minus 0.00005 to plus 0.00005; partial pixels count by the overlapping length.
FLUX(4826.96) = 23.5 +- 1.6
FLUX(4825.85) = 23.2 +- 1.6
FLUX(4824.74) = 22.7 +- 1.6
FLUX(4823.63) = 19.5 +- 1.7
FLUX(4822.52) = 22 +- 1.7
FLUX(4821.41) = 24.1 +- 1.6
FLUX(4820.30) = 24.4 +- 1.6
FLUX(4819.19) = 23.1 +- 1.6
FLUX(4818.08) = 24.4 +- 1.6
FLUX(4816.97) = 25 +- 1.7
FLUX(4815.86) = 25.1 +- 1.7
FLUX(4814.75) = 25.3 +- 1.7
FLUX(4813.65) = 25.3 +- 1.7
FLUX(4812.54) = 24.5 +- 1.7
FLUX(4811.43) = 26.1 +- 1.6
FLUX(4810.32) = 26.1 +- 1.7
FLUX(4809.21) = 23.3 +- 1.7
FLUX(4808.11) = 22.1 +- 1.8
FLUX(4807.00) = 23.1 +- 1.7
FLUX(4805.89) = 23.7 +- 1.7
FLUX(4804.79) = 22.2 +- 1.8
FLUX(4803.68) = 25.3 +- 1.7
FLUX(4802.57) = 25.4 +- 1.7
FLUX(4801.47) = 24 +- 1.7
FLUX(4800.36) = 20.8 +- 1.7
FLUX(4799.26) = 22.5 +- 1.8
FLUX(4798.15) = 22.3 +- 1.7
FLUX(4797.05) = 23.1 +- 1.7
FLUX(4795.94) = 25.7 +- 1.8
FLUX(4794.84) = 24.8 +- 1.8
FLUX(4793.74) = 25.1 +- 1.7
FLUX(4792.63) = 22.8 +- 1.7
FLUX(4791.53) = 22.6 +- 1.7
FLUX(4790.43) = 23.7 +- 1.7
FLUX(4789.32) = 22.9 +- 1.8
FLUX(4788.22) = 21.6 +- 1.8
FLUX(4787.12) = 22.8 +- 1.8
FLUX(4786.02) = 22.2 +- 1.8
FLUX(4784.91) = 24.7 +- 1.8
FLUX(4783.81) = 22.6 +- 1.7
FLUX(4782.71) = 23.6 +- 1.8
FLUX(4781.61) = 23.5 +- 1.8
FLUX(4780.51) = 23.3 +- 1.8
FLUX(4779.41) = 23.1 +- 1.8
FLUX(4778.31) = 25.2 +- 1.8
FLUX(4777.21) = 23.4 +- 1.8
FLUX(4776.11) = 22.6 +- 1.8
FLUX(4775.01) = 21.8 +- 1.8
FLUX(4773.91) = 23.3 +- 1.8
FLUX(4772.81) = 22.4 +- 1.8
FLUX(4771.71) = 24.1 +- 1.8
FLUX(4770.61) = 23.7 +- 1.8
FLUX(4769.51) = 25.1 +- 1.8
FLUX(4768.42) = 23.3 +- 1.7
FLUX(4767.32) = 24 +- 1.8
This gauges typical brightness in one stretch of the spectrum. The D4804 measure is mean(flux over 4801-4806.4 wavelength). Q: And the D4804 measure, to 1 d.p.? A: 24.1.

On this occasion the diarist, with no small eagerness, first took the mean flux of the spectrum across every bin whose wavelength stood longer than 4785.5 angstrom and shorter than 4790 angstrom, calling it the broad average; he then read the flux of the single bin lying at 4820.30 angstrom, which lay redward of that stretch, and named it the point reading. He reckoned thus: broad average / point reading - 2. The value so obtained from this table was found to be -1.08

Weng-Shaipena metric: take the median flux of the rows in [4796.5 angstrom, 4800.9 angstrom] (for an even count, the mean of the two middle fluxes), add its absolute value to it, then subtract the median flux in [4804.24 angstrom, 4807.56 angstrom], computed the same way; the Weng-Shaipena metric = 21.7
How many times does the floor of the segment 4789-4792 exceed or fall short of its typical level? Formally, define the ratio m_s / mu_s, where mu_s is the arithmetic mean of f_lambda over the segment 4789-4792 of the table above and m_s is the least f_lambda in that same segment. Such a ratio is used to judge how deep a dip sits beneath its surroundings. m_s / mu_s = 0.980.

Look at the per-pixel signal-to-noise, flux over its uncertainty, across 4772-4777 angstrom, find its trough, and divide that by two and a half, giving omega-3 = 4.84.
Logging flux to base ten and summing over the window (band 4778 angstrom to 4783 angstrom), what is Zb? 6.88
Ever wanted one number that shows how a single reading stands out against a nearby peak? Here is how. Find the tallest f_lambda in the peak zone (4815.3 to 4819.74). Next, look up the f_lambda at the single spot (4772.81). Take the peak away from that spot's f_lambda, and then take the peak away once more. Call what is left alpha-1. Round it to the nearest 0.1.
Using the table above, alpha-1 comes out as -27.8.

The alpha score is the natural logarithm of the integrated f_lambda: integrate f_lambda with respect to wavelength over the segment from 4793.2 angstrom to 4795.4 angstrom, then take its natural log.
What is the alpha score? 4.01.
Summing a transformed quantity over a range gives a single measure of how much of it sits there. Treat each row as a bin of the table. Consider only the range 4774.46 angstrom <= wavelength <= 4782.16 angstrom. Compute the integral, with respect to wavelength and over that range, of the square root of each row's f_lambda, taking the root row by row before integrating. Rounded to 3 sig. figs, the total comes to 37.1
